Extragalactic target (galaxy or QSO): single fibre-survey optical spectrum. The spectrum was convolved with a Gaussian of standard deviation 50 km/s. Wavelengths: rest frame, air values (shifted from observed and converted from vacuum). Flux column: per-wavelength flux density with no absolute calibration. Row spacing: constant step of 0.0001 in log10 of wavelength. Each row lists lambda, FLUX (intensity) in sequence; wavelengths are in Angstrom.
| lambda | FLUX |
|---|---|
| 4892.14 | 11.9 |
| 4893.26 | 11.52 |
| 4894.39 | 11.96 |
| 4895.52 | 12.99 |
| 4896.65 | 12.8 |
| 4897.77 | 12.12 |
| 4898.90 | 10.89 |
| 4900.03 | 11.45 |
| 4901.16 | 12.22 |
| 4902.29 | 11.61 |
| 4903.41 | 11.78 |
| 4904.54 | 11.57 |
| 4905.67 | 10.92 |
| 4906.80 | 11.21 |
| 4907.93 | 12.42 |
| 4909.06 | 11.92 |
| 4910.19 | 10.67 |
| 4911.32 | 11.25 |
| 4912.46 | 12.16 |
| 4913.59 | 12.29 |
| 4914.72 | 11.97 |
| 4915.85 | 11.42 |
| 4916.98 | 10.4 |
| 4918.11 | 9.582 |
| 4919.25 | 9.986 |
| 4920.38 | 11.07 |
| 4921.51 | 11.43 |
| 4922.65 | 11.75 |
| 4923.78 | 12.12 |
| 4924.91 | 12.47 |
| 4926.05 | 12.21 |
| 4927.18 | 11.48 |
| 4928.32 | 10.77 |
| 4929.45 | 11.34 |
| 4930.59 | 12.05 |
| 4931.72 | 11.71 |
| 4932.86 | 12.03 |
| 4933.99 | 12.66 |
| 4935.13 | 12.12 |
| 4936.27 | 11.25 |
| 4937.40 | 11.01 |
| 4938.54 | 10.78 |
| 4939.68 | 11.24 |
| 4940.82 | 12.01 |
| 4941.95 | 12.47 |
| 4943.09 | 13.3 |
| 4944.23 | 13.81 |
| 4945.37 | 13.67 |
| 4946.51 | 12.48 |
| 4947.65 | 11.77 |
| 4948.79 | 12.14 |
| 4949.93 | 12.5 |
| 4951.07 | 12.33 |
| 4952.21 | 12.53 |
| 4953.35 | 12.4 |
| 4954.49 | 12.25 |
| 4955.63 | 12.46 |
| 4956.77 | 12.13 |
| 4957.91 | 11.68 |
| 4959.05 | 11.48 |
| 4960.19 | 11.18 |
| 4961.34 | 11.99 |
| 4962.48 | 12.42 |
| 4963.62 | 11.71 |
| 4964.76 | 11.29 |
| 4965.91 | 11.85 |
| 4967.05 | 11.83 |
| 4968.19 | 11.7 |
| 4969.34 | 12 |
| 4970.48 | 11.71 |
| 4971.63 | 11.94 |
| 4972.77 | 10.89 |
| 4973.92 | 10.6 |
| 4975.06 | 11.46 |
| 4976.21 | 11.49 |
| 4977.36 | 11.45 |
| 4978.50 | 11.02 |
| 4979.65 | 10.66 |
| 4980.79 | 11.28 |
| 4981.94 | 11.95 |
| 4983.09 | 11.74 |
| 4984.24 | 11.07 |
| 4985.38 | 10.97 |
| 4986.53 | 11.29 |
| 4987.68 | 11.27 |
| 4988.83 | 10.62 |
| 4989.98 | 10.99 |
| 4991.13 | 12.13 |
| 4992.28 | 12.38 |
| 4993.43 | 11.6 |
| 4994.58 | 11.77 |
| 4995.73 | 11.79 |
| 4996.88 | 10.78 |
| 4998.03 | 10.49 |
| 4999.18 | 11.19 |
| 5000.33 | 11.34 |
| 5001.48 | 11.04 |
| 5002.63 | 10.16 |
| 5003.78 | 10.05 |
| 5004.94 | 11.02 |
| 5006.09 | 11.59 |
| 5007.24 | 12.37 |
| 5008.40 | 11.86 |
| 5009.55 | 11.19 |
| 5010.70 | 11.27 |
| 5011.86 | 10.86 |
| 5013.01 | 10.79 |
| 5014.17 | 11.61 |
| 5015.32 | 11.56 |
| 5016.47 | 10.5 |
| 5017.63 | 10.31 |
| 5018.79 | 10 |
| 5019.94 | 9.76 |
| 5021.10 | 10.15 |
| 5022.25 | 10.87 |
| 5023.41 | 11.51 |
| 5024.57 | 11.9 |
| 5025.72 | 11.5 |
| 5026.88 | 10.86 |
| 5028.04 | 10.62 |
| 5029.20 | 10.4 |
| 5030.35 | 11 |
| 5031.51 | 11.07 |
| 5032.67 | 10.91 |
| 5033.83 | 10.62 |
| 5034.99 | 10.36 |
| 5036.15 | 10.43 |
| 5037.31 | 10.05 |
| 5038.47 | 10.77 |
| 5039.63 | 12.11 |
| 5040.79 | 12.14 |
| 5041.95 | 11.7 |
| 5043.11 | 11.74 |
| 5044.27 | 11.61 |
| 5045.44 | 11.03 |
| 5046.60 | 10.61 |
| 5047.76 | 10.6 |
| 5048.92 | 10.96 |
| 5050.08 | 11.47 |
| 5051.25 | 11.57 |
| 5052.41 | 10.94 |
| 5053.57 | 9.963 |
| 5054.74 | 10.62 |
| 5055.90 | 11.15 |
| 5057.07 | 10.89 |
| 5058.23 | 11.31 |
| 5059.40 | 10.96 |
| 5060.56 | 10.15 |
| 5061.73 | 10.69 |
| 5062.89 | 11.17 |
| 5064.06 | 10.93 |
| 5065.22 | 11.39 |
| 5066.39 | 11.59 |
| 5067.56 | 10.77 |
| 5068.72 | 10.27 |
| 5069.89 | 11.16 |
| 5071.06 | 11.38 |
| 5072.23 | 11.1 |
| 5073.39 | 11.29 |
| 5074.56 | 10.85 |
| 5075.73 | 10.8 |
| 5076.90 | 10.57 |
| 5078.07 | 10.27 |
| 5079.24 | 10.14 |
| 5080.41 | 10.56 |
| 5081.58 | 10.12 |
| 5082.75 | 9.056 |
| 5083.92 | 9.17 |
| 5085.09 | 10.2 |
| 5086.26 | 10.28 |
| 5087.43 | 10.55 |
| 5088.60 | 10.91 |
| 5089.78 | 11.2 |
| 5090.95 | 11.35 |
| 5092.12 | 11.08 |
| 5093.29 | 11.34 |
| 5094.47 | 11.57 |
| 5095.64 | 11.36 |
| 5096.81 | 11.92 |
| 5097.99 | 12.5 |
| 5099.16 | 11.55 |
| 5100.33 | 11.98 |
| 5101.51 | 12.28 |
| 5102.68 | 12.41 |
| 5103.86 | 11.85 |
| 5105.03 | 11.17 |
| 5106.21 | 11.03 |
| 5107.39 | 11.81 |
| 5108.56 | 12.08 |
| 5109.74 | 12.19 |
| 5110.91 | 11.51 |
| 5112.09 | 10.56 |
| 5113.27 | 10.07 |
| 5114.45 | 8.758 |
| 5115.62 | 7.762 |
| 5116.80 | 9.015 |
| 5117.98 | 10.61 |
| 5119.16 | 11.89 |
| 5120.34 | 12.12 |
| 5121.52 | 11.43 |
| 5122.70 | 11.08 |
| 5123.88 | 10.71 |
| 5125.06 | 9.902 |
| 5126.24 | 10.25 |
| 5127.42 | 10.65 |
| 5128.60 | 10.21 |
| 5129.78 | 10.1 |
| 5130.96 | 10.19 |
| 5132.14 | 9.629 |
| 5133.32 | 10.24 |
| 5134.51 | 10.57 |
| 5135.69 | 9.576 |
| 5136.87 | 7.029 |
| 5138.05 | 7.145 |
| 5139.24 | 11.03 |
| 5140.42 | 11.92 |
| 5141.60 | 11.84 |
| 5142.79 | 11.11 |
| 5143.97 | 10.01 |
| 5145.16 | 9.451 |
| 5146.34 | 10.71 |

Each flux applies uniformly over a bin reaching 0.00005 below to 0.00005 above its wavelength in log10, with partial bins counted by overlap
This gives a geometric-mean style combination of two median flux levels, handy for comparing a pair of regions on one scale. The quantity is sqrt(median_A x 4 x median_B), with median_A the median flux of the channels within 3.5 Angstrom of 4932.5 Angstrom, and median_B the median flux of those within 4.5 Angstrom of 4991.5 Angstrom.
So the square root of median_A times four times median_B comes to 23.7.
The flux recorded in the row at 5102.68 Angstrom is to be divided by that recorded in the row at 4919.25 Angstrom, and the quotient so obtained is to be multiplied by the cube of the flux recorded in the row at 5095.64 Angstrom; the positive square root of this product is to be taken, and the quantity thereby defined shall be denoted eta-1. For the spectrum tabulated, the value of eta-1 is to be 43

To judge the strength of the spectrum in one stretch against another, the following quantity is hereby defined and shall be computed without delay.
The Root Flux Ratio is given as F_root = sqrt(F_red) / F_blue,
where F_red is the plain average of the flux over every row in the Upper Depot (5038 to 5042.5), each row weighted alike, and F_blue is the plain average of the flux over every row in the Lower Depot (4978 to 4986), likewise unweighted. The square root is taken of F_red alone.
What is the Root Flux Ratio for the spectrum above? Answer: 0.304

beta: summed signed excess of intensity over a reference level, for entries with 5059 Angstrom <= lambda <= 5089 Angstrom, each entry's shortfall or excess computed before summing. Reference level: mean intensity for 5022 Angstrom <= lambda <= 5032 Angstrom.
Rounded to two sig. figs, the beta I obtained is -12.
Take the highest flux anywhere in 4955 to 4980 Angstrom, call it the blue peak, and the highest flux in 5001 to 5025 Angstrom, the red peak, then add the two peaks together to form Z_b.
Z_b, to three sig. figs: 24.8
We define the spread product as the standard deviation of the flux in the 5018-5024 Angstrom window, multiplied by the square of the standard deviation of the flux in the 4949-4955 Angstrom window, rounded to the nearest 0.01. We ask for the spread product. 0.01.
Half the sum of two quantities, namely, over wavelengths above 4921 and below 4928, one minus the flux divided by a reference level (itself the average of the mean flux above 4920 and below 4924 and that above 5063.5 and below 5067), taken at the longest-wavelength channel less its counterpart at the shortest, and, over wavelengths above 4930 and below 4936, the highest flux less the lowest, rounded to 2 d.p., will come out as 0.47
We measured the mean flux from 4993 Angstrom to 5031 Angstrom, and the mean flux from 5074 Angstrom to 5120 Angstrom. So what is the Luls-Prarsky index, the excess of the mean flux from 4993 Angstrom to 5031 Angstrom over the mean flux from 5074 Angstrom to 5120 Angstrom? 0.14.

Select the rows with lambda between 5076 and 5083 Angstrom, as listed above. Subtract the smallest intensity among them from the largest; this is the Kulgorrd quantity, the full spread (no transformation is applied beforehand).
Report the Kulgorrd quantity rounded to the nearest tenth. 1.5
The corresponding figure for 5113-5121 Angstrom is 4.4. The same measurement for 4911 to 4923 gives 2.7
